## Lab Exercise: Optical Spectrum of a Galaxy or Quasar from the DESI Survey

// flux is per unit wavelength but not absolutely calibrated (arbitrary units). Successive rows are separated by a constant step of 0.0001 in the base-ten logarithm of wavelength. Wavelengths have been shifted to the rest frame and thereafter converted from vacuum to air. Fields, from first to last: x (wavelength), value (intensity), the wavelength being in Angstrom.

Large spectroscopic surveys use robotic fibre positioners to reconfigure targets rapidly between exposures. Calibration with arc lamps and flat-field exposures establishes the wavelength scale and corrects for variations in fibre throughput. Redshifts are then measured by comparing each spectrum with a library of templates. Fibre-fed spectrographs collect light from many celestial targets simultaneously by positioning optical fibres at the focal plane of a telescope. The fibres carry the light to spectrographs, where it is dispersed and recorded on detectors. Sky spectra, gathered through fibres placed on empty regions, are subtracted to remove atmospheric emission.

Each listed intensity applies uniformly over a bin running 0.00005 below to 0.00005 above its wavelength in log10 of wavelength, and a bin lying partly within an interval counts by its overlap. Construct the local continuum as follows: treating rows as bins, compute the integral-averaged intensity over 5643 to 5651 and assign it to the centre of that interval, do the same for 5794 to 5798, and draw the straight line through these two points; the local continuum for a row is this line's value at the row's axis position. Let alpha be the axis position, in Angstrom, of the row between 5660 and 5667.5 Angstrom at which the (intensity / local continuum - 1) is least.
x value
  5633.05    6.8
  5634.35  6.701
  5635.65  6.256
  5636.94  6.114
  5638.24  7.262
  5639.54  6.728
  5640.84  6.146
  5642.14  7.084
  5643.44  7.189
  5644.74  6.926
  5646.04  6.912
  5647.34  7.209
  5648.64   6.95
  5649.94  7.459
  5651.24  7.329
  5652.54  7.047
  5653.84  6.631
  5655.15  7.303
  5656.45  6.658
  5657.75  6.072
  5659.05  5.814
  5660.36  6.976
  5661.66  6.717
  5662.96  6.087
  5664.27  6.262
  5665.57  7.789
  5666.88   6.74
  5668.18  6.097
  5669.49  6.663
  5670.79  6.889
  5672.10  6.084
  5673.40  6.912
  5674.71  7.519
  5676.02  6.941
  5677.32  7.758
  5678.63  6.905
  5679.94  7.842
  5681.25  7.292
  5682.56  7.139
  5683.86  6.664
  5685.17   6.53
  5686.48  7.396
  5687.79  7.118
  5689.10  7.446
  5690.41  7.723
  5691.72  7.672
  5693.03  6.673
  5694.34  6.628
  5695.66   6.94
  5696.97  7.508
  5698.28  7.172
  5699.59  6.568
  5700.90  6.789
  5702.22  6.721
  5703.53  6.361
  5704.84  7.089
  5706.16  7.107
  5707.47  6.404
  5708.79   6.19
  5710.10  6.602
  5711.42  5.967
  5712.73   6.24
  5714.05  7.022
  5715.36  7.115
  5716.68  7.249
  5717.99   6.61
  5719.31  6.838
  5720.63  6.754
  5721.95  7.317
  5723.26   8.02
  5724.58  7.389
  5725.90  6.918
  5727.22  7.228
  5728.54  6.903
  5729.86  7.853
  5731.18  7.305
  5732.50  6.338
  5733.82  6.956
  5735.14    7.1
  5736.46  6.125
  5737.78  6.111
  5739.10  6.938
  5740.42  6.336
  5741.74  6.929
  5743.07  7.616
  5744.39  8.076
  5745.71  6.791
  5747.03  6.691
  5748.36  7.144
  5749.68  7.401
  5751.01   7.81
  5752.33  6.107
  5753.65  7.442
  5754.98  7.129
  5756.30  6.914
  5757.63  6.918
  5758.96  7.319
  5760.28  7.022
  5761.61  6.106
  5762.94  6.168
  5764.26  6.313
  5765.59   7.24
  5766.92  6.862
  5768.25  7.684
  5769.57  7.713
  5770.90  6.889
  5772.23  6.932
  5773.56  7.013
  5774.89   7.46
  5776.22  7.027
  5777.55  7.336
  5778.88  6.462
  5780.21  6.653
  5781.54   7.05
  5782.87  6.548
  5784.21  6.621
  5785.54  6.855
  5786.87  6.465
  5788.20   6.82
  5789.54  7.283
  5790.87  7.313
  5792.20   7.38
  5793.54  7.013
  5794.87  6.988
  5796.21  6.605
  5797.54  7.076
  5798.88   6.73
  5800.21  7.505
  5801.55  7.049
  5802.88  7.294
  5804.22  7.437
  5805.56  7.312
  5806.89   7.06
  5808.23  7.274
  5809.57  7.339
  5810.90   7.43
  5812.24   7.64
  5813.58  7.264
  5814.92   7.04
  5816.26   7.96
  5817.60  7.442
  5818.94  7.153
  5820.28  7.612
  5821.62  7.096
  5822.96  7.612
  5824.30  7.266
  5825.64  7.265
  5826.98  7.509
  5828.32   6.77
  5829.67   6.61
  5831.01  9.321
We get 5662.96 Angstrom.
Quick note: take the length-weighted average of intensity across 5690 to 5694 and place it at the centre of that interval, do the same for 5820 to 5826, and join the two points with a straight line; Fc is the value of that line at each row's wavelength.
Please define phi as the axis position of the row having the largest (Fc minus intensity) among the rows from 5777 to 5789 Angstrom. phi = 5786.87 Angstrom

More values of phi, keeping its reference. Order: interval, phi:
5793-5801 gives 5796.21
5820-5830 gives 5829.67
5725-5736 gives 5732.50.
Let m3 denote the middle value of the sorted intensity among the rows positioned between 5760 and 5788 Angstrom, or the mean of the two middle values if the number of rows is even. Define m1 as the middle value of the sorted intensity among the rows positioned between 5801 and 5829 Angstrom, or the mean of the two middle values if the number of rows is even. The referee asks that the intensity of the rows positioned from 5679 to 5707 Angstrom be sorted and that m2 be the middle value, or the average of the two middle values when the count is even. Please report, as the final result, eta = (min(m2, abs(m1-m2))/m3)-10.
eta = -9.973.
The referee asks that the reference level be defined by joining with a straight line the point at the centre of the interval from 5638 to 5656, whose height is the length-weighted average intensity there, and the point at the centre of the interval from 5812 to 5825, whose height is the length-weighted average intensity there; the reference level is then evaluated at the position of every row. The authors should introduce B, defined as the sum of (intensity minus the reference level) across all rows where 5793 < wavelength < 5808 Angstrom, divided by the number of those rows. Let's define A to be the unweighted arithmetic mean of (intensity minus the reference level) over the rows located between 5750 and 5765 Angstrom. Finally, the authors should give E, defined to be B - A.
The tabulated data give 0.16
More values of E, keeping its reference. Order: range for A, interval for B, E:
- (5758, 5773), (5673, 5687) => 0.44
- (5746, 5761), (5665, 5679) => 0.04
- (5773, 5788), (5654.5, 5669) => 0.01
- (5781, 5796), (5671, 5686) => 0.37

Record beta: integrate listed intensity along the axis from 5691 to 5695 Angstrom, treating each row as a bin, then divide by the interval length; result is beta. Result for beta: 7.00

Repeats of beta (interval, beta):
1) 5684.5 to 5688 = 7.00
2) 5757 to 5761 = 7.07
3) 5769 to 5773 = 7.16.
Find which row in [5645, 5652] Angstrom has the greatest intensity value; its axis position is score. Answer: 5649.94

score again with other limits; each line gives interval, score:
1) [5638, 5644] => 5638.24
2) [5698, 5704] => 5698.28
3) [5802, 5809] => 5804.22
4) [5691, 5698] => 5691.72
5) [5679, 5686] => 5679.94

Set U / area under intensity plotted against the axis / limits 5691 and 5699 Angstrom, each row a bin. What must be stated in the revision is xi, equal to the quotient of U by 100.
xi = 0.568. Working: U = 56.8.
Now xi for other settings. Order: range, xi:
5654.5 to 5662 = 0.494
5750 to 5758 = 0.566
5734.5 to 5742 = 0.493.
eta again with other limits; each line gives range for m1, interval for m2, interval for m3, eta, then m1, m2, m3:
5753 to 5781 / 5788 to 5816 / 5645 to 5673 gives -9.961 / 7.01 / 7.27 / 6.74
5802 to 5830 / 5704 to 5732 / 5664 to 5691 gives -9.961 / 7.29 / 7.02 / 6.94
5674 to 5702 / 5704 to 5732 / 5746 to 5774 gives -9.983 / 7.14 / 7.02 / 7.01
